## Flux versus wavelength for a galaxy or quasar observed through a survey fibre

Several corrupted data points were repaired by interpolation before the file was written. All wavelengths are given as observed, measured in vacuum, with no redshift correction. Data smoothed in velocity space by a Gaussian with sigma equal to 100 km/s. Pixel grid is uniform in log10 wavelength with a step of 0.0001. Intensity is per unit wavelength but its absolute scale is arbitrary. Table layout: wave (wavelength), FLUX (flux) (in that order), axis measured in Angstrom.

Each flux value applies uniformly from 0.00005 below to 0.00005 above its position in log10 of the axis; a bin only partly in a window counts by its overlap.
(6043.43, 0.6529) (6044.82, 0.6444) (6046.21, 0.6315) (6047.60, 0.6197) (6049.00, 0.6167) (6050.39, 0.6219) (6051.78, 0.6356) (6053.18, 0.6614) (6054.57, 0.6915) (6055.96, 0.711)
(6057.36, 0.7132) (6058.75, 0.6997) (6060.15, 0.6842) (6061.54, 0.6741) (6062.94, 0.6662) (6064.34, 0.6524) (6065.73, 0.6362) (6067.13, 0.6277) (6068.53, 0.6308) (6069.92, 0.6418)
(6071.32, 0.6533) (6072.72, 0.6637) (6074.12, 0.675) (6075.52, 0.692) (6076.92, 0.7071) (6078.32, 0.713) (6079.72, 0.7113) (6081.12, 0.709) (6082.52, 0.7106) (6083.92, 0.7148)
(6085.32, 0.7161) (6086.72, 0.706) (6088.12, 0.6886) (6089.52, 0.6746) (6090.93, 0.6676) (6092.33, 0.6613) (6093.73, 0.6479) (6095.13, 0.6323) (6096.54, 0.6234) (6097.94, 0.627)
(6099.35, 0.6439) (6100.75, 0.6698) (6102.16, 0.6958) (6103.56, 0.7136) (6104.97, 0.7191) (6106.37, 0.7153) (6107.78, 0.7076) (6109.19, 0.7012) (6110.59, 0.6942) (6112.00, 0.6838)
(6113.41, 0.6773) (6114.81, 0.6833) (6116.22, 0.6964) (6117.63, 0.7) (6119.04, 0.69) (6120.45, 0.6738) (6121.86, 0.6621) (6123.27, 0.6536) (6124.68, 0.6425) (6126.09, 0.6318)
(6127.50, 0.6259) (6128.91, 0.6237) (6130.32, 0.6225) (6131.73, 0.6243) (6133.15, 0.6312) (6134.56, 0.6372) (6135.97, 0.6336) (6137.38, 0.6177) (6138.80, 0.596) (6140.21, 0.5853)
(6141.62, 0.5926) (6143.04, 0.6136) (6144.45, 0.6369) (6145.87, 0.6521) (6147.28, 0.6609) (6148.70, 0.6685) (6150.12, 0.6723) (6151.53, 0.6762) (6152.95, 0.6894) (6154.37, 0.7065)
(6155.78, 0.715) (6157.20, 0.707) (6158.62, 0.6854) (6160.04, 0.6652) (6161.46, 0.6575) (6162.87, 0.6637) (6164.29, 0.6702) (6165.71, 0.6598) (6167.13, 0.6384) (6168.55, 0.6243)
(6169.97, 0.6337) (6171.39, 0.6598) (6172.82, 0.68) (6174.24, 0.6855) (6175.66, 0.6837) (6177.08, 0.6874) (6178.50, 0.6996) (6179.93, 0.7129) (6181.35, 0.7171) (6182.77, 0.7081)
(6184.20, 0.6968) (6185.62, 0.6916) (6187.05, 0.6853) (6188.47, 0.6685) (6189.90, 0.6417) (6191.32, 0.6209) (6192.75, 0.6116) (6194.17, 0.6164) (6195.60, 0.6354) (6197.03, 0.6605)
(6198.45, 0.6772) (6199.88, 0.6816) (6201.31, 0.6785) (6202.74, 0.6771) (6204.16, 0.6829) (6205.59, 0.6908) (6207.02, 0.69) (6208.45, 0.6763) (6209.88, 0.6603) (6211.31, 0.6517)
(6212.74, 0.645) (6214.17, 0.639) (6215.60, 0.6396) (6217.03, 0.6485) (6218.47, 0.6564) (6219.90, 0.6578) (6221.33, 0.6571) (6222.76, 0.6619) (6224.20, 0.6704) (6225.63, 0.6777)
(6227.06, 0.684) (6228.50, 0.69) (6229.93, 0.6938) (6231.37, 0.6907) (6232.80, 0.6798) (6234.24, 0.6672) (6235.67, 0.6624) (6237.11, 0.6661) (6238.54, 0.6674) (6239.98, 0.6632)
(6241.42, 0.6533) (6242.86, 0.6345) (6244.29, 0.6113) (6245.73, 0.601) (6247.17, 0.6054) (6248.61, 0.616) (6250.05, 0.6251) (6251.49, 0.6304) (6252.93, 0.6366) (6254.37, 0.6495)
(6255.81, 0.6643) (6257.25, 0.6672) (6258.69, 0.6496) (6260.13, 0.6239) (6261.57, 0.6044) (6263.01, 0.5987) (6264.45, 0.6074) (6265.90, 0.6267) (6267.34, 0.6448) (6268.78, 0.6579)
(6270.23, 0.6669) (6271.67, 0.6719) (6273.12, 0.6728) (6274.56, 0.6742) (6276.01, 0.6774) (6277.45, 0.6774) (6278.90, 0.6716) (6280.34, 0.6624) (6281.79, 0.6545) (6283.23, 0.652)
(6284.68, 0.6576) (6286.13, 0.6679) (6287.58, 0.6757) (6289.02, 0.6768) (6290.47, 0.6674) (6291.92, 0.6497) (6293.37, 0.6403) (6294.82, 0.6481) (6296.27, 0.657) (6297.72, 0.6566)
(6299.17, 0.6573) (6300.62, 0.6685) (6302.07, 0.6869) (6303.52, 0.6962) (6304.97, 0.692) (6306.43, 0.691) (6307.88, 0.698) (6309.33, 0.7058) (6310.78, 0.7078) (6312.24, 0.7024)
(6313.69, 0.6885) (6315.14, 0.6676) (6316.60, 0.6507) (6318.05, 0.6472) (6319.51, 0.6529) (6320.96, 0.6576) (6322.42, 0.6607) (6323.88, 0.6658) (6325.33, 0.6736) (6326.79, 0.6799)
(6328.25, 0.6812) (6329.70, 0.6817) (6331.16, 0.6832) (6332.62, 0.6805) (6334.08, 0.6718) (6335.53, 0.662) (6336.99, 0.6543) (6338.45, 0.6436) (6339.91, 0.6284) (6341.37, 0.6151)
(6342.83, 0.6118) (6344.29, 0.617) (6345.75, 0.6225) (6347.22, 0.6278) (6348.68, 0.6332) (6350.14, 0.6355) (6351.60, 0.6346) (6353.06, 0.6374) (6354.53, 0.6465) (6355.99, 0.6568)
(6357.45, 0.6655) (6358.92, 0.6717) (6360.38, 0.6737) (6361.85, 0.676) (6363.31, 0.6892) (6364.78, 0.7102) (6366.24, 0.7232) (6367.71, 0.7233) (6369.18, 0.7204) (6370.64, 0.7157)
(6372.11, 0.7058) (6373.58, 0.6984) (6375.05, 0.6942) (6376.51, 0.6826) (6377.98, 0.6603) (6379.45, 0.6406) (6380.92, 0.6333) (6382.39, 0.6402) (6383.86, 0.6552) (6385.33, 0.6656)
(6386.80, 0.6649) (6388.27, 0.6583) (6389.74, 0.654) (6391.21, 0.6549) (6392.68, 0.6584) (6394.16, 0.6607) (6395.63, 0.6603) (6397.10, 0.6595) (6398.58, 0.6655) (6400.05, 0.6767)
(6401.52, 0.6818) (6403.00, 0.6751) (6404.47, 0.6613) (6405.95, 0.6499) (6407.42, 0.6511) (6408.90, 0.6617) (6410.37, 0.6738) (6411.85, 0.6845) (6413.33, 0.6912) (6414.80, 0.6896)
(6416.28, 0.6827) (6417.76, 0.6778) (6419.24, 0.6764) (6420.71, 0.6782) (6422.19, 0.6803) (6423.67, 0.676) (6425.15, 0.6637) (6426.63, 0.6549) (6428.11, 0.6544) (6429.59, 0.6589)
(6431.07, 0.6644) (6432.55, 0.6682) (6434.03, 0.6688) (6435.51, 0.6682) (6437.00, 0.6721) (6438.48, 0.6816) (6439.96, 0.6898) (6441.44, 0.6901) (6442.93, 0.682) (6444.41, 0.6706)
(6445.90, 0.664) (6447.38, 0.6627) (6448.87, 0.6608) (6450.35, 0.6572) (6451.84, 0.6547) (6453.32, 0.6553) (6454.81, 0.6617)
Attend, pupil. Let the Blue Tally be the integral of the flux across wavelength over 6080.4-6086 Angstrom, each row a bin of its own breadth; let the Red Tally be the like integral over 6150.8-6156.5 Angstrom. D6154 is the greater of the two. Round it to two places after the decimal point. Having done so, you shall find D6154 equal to 3.99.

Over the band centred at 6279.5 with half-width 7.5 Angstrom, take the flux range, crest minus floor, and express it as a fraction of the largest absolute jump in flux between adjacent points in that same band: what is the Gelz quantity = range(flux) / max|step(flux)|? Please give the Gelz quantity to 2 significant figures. 2.5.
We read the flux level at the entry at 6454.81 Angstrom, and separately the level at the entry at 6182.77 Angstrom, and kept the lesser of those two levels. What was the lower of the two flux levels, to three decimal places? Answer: 0.662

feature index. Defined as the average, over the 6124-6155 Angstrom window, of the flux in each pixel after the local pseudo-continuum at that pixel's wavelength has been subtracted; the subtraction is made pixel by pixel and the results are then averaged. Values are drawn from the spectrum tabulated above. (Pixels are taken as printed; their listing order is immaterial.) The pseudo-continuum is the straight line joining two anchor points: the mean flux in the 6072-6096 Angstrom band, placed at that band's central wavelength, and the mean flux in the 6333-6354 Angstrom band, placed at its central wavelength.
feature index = -0.038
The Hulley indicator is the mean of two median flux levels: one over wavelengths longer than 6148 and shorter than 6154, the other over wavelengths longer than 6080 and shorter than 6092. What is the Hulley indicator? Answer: 0.691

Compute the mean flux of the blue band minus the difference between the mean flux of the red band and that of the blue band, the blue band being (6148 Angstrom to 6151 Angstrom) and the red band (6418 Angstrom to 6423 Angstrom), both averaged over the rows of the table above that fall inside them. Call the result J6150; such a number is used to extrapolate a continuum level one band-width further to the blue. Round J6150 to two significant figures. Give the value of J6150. 0.66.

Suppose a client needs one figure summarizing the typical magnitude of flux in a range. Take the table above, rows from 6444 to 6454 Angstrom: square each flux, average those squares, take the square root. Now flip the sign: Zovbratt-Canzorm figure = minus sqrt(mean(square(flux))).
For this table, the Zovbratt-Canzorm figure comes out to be -0.661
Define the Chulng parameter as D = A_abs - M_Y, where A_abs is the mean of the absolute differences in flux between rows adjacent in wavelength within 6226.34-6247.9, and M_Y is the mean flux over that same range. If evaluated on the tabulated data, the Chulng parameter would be -0.650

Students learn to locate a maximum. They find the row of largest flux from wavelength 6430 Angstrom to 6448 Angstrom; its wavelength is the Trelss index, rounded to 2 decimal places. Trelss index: 6441.44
